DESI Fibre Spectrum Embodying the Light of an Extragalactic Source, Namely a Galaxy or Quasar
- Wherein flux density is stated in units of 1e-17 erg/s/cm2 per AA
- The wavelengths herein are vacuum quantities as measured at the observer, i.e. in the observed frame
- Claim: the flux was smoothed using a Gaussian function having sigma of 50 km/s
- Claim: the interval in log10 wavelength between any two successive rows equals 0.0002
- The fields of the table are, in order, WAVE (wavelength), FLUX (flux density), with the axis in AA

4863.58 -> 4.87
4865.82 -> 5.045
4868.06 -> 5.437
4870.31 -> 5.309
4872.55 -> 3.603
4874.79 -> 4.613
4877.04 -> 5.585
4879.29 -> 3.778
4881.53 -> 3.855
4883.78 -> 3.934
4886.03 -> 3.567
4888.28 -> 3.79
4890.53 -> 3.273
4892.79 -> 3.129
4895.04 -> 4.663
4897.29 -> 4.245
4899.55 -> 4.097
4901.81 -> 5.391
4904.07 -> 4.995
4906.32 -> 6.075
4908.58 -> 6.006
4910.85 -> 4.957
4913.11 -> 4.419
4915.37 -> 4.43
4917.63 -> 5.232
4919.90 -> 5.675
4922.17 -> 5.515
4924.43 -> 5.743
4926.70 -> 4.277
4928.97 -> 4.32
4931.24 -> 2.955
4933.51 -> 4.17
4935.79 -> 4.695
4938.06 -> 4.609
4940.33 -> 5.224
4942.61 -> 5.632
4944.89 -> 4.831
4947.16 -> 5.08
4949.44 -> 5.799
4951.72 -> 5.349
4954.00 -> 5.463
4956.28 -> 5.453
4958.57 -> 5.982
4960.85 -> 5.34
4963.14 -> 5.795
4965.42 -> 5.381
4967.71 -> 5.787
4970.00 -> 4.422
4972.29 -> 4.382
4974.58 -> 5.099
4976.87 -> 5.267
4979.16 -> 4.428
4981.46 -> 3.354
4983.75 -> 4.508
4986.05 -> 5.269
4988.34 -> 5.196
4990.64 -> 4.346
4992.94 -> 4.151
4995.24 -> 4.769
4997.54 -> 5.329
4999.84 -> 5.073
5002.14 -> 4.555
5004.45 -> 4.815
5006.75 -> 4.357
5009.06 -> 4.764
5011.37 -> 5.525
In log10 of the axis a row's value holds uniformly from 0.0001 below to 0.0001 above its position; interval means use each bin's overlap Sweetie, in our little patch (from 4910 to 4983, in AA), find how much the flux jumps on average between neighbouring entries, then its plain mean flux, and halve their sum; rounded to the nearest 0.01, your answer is 2.76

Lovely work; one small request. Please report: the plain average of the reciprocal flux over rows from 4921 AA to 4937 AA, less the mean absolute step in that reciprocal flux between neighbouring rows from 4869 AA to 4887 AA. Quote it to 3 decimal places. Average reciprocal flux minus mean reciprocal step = 0.186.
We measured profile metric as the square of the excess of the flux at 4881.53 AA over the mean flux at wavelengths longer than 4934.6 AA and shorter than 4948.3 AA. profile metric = 1.3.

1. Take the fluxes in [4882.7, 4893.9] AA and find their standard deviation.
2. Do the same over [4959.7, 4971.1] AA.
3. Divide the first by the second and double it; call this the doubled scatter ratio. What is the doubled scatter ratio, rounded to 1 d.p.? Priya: 1.2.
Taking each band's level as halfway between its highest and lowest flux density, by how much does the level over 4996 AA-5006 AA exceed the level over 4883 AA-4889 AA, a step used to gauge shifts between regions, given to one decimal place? 1.2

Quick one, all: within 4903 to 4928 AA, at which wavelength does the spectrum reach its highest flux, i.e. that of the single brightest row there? 4906.32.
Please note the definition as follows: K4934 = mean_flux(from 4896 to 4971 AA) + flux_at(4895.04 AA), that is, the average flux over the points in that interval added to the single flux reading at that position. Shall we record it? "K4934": 9.73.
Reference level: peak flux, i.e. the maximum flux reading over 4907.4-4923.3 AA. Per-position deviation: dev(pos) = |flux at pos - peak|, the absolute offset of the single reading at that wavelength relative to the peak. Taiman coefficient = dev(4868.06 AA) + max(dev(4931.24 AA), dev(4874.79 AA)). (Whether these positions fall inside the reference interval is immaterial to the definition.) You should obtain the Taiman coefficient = 3.6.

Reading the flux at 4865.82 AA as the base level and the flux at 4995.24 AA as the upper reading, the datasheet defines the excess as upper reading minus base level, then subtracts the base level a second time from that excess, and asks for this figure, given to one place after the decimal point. -5.3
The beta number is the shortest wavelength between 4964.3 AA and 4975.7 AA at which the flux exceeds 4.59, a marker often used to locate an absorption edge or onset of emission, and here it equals 4965.42 AA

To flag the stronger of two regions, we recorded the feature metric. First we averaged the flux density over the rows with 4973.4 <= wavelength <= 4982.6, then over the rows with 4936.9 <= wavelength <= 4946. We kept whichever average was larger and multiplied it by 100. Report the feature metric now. 507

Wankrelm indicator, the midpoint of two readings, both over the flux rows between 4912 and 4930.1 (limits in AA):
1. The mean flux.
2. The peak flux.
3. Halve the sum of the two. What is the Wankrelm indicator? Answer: 5.3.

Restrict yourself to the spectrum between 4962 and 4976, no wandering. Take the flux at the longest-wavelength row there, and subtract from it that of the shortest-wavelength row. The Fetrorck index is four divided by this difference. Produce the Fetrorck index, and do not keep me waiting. -6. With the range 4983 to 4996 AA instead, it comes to 15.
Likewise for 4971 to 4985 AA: 32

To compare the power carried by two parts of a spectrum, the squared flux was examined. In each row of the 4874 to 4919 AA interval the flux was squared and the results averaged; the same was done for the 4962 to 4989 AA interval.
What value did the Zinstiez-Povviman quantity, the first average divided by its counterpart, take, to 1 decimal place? 0.9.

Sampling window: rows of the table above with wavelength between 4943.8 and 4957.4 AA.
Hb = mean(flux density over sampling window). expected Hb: 5.33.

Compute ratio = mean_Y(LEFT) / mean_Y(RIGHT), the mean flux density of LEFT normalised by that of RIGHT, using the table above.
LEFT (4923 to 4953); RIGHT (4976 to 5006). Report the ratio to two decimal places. 1.03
